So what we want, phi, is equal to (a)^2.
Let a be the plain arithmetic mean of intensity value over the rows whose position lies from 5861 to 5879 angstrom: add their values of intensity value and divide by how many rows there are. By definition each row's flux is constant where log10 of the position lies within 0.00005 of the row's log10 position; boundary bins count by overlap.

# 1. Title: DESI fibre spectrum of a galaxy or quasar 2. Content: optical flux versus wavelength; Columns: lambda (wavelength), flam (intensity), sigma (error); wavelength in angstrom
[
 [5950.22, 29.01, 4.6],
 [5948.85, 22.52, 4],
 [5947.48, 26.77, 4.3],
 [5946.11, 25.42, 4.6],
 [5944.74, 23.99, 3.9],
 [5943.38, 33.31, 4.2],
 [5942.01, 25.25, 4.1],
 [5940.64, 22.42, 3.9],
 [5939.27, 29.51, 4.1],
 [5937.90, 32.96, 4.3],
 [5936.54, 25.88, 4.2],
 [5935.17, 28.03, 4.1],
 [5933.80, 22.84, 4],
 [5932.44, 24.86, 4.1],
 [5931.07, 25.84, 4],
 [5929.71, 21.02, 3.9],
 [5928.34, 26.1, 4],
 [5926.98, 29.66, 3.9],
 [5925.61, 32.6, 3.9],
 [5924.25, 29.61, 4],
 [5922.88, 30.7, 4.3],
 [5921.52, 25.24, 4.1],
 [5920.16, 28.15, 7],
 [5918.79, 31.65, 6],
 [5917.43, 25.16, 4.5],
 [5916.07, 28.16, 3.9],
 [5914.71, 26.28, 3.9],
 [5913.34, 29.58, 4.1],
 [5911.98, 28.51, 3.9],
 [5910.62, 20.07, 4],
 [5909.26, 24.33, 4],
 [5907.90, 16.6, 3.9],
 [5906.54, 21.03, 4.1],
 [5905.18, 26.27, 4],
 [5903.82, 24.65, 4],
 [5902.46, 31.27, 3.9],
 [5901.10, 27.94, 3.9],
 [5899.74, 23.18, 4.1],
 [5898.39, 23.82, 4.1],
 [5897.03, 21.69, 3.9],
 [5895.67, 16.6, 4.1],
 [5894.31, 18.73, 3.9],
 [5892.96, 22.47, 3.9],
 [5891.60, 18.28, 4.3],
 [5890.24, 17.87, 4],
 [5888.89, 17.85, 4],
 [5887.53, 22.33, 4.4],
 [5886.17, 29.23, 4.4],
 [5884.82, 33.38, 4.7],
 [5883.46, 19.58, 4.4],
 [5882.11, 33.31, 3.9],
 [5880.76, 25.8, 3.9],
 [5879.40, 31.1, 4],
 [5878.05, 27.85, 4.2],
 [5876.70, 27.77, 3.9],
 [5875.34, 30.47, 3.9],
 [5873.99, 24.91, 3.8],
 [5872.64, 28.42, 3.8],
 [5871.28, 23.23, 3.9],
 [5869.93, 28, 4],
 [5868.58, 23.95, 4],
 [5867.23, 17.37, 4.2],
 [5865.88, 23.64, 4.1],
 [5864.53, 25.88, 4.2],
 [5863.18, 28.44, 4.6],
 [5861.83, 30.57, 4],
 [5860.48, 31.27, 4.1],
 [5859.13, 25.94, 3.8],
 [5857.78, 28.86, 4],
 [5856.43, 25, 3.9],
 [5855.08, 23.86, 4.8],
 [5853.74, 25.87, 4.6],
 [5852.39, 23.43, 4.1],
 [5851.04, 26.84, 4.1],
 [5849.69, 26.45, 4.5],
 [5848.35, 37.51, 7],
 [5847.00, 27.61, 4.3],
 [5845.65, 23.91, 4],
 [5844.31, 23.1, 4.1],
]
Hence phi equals 686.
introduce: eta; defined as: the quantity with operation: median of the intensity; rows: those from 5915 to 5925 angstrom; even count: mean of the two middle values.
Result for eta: 28.2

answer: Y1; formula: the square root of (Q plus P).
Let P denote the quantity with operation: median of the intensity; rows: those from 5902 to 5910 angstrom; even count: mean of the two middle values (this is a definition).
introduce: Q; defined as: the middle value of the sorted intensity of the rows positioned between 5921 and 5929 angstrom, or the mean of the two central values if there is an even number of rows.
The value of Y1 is 7.36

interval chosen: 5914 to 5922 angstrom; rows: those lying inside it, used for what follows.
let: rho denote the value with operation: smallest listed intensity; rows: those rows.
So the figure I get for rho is 25.16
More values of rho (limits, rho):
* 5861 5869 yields 17.37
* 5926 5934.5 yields 21.02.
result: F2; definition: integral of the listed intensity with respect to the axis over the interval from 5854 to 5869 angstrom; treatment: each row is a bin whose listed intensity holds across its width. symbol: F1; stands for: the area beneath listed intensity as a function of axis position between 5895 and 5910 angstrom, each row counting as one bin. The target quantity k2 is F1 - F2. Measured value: -38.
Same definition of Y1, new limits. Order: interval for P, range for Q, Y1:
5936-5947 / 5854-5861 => 7.18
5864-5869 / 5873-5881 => 7.18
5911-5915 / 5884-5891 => 7.13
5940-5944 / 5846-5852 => 7.24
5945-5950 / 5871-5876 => 7.22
